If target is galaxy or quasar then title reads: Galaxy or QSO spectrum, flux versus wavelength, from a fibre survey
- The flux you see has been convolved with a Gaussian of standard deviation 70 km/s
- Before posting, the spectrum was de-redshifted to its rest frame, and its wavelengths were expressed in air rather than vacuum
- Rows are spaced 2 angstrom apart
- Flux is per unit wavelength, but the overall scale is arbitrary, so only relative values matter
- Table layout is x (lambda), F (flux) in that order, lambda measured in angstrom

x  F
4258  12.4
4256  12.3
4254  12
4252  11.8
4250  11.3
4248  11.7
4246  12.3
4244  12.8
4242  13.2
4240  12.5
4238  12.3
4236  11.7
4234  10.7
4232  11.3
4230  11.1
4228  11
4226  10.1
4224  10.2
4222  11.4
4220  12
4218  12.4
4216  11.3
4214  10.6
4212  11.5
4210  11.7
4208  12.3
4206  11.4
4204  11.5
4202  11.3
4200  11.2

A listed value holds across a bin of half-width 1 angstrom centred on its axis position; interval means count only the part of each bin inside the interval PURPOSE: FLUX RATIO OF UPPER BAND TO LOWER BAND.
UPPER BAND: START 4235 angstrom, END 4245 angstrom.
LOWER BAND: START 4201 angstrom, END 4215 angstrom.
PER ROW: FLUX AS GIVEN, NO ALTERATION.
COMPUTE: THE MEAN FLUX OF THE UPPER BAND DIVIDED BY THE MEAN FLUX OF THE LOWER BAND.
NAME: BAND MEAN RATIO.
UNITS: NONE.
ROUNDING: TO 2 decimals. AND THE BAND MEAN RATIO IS 1.09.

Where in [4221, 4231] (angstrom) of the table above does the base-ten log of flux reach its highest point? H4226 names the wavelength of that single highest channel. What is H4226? 4222 angstrom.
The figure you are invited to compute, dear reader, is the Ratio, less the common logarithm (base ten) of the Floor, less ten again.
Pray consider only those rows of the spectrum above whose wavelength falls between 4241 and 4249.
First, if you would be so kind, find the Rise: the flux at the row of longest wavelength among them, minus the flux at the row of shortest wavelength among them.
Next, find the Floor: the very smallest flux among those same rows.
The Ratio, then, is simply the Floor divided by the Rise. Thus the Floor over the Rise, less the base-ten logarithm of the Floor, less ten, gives -19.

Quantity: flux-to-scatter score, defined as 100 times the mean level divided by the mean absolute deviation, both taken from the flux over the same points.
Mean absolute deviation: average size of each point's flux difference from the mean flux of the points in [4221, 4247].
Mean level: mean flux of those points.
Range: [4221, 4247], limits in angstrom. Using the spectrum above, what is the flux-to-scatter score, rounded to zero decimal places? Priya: 1423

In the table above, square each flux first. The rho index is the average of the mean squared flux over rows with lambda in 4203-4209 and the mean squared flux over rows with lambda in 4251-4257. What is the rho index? 141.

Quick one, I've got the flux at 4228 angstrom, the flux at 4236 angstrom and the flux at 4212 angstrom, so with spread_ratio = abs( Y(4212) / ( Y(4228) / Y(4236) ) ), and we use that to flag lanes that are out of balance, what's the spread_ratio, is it 12.2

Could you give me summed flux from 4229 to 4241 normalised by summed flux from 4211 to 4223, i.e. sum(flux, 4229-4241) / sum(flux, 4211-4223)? 1.01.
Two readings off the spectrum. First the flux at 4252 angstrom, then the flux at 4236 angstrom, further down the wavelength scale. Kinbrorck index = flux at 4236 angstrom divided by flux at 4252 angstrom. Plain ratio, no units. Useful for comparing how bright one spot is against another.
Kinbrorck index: 0.99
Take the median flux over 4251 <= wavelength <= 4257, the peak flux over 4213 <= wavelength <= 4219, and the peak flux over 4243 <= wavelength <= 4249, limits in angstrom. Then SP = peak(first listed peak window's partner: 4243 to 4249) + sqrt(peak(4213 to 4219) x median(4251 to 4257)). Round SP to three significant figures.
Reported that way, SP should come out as 25.0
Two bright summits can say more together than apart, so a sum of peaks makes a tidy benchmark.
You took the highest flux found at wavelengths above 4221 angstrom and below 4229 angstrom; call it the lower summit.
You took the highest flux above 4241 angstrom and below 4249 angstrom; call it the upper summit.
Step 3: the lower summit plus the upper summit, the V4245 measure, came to 24.6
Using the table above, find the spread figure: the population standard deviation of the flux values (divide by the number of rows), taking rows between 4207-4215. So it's 0.61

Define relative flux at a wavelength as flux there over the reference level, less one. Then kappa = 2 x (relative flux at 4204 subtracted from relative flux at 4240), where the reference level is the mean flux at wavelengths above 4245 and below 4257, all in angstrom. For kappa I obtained 0.17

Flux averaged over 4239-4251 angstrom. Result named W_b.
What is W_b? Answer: 12.3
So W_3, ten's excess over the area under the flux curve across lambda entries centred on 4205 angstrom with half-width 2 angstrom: -35.8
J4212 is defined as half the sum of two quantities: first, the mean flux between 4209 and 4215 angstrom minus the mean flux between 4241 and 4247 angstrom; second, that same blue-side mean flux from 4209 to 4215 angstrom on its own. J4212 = 4.9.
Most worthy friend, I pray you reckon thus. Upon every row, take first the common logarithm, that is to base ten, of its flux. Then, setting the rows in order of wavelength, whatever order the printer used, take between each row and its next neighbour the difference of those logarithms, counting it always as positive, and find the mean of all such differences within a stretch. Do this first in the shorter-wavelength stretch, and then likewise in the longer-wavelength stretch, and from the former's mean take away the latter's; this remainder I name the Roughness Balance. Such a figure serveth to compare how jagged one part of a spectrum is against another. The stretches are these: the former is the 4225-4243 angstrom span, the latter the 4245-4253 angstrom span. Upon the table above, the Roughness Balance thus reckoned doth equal 0.002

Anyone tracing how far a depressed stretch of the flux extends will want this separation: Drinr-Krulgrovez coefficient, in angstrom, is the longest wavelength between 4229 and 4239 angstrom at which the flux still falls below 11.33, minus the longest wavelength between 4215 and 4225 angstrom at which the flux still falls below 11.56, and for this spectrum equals 10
